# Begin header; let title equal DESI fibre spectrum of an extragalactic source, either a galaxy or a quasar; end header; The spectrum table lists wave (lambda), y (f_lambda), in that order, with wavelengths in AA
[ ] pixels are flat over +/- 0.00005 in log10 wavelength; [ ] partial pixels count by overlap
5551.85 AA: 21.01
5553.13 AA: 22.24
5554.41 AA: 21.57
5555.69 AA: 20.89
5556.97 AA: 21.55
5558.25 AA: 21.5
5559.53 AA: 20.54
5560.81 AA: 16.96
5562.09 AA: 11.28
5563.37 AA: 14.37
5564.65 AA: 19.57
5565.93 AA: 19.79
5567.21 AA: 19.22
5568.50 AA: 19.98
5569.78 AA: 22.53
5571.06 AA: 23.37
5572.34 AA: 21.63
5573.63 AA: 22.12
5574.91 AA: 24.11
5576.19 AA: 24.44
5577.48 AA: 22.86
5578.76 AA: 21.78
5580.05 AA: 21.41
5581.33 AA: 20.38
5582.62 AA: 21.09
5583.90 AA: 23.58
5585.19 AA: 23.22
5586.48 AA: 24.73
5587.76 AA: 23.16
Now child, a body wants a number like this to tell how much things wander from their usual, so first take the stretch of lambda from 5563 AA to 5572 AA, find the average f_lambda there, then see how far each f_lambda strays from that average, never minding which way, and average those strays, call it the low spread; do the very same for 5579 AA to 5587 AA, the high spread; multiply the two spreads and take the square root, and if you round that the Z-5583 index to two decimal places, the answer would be 1.62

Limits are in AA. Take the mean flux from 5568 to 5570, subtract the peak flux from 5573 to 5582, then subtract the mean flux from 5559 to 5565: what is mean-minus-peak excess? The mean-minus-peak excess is -19.7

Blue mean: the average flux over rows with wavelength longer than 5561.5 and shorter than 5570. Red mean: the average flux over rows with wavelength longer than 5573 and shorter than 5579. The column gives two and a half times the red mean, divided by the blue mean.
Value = 3.2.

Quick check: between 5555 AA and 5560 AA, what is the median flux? 21.2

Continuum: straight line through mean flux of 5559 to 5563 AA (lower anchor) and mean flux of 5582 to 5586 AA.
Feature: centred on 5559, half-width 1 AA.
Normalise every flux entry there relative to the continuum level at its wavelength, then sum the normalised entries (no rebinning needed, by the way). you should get 2.7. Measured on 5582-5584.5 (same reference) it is 2.0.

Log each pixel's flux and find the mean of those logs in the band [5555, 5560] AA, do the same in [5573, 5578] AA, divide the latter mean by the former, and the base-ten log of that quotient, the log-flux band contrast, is 0.014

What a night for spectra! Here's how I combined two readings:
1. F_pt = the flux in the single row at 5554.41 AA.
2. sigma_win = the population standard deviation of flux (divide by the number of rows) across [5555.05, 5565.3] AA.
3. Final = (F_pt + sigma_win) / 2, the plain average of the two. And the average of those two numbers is 13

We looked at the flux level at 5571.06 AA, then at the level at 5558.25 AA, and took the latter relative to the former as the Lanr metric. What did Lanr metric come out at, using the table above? 0.92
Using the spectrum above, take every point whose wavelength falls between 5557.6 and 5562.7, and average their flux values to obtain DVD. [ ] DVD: 17.6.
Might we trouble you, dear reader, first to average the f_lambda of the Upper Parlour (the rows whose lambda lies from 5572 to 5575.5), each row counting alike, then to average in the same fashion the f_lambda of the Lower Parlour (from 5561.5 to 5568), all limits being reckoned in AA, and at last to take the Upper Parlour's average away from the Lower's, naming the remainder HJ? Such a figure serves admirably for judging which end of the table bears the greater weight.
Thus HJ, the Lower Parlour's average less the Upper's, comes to -6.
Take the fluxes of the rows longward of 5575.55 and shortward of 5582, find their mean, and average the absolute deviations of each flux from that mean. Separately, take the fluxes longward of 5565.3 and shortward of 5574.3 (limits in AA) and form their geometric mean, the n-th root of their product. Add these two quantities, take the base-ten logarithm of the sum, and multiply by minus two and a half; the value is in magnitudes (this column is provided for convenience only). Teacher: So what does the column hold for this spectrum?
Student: -3.37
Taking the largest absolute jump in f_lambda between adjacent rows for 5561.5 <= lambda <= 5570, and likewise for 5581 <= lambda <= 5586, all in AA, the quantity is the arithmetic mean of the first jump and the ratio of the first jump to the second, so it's 3.64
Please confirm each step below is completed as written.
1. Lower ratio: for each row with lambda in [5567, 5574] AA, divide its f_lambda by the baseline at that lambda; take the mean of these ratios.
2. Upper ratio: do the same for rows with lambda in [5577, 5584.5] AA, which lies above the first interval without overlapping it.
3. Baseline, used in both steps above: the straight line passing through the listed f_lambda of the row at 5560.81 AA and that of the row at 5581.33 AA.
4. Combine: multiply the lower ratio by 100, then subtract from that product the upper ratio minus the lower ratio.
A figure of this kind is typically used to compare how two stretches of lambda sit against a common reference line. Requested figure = 116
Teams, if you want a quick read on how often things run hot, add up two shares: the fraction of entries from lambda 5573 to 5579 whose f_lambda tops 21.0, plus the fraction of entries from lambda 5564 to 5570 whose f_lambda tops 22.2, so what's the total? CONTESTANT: 1.2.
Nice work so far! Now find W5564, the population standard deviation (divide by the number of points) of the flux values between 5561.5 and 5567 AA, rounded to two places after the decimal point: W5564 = 3.60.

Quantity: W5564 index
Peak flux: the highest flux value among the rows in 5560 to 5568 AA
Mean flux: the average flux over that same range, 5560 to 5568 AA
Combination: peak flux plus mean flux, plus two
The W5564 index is 39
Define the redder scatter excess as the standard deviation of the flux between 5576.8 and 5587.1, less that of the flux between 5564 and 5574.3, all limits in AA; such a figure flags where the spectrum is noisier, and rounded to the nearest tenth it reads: -0.1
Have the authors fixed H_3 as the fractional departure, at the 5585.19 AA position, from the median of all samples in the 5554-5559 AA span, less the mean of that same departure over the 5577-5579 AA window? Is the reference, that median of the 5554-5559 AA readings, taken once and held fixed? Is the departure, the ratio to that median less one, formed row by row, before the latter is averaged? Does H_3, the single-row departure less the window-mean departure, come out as 0.04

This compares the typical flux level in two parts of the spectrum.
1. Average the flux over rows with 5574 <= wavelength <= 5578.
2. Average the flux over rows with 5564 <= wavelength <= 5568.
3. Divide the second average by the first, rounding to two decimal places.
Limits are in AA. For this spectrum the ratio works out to 0.82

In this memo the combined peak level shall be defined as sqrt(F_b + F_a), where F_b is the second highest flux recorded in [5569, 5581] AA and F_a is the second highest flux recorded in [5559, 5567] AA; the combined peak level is 6.63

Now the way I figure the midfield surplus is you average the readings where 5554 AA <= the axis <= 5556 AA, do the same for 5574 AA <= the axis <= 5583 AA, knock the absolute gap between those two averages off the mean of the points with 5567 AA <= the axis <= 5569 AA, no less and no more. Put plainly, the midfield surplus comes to 18.5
